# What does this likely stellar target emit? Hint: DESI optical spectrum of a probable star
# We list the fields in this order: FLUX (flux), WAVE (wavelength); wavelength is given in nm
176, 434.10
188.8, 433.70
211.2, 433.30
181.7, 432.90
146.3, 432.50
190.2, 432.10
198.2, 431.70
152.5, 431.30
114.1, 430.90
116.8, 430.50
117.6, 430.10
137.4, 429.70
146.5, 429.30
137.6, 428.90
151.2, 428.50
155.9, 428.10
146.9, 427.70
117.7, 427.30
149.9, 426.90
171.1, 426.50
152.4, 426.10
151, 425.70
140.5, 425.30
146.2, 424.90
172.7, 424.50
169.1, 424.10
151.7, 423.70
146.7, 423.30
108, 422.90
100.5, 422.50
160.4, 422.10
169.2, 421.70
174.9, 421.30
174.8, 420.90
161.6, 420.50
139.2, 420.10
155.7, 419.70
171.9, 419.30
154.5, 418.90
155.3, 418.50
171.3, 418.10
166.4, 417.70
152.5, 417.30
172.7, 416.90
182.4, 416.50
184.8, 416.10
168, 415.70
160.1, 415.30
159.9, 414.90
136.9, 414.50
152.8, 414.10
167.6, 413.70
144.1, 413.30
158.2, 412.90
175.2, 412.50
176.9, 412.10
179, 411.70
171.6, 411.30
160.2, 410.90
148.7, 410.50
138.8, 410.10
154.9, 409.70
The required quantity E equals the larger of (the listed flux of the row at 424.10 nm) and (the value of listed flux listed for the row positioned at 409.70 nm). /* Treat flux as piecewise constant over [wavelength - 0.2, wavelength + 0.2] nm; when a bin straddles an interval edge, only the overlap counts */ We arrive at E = 169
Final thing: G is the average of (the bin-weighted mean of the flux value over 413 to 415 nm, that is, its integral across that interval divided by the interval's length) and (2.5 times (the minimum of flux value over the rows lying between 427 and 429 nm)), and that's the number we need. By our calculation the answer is 223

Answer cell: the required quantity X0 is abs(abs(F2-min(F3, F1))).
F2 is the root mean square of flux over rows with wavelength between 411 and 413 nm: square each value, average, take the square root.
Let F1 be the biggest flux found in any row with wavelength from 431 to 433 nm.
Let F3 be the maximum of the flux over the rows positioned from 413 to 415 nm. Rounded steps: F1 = 198.2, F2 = 172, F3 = 167.6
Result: 5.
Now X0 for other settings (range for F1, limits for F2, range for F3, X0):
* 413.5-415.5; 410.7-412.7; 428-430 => 17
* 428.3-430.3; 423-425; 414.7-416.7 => 6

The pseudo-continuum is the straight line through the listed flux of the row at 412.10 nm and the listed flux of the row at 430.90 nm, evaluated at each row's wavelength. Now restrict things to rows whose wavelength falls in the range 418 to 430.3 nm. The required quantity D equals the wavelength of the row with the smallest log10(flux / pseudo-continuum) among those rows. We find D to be 422.50 nm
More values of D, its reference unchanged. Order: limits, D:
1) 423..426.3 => 423.30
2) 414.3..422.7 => 422.50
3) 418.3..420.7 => 420.10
